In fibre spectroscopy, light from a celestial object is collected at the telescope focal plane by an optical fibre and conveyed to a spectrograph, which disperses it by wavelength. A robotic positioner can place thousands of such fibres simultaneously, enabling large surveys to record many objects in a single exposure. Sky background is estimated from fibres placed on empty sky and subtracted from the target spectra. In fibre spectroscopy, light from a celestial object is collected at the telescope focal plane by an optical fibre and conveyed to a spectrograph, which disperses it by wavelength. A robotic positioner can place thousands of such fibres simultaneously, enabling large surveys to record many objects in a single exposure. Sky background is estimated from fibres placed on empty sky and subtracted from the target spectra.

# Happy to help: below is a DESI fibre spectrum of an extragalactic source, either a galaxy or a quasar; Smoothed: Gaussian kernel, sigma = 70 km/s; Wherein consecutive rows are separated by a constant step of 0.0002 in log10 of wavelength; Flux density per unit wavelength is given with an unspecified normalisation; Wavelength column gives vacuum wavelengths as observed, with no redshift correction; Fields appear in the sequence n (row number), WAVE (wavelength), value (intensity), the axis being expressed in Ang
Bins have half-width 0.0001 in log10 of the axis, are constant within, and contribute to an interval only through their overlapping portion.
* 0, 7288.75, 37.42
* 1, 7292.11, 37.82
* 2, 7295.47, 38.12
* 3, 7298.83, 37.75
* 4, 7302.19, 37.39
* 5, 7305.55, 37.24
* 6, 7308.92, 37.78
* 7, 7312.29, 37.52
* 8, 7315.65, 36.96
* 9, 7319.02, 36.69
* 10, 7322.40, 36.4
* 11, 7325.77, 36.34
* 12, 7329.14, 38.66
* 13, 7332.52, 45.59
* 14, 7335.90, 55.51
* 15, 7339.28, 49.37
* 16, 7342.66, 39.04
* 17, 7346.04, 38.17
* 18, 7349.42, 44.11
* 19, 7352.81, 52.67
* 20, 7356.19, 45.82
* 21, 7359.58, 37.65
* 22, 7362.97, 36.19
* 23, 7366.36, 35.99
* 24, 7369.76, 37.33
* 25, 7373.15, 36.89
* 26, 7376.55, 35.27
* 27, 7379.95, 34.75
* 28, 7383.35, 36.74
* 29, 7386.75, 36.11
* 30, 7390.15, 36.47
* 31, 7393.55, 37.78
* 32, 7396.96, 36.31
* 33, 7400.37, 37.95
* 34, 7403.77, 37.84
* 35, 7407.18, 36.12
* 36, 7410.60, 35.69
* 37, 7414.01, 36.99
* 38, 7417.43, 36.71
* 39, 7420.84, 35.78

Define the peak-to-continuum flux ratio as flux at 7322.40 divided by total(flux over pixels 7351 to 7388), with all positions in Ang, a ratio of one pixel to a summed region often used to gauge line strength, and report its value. 0.086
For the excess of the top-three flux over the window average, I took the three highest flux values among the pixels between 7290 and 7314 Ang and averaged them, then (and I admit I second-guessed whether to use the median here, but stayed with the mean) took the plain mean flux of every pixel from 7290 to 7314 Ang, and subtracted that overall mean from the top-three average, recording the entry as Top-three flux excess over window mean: 0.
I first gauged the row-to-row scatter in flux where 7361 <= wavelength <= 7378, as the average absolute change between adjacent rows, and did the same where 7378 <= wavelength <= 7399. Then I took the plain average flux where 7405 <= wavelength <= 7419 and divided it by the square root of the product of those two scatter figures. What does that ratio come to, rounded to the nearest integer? 36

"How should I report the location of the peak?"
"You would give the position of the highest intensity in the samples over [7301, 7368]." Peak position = 7335.90 Ang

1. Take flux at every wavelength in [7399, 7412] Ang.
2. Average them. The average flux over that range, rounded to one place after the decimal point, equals 36.9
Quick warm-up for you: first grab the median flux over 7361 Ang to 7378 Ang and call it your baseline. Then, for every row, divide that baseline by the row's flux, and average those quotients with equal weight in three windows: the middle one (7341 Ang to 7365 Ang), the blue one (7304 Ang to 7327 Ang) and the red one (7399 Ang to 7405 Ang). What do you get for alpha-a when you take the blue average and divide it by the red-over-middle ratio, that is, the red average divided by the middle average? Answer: 0.90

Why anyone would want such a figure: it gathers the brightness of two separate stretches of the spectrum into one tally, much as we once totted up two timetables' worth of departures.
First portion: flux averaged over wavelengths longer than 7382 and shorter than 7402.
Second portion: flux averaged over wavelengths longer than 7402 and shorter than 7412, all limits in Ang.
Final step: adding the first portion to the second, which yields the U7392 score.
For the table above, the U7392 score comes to 73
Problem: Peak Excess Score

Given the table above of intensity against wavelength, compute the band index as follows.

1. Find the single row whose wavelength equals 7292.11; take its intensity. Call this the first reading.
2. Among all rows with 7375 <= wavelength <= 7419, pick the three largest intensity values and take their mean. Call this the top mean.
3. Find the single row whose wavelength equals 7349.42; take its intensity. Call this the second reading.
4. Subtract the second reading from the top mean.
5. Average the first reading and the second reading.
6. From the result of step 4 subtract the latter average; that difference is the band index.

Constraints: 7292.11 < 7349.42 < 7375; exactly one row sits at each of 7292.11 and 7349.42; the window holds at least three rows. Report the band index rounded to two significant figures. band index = -47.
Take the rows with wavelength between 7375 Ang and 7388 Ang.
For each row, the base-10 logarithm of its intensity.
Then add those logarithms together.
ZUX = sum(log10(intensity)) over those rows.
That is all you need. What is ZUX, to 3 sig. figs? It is 6.21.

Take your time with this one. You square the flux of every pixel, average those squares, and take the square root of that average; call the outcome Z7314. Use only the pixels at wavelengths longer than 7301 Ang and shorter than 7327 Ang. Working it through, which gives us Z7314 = 37.0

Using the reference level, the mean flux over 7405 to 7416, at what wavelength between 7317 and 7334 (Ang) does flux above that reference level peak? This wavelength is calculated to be 7332.52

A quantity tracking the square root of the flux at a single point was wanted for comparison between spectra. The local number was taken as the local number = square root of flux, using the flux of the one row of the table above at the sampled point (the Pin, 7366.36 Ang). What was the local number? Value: 6.00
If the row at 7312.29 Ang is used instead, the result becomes 6.13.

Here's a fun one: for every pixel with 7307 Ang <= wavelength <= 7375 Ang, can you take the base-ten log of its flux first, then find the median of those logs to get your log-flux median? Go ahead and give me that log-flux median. 1.58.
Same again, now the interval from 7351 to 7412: 1.56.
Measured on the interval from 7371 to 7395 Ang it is 1.56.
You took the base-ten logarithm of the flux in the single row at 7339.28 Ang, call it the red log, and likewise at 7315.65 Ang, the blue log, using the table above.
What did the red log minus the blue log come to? 0.126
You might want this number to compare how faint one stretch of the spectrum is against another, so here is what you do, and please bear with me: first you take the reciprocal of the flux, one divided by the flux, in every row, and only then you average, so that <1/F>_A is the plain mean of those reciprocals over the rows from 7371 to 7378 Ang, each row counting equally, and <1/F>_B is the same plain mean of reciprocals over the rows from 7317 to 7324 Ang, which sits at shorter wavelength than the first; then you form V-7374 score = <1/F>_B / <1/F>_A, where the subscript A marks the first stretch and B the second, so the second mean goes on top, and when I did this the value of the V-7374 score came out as 0.99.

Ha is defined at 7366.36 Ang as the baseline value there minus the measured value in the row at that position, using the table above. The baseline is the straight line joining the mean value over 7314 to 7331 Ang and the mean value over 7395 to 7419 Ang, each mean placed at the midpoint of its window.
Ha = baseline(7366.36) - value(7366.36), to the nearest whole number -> 1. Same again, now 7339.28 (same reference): -12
